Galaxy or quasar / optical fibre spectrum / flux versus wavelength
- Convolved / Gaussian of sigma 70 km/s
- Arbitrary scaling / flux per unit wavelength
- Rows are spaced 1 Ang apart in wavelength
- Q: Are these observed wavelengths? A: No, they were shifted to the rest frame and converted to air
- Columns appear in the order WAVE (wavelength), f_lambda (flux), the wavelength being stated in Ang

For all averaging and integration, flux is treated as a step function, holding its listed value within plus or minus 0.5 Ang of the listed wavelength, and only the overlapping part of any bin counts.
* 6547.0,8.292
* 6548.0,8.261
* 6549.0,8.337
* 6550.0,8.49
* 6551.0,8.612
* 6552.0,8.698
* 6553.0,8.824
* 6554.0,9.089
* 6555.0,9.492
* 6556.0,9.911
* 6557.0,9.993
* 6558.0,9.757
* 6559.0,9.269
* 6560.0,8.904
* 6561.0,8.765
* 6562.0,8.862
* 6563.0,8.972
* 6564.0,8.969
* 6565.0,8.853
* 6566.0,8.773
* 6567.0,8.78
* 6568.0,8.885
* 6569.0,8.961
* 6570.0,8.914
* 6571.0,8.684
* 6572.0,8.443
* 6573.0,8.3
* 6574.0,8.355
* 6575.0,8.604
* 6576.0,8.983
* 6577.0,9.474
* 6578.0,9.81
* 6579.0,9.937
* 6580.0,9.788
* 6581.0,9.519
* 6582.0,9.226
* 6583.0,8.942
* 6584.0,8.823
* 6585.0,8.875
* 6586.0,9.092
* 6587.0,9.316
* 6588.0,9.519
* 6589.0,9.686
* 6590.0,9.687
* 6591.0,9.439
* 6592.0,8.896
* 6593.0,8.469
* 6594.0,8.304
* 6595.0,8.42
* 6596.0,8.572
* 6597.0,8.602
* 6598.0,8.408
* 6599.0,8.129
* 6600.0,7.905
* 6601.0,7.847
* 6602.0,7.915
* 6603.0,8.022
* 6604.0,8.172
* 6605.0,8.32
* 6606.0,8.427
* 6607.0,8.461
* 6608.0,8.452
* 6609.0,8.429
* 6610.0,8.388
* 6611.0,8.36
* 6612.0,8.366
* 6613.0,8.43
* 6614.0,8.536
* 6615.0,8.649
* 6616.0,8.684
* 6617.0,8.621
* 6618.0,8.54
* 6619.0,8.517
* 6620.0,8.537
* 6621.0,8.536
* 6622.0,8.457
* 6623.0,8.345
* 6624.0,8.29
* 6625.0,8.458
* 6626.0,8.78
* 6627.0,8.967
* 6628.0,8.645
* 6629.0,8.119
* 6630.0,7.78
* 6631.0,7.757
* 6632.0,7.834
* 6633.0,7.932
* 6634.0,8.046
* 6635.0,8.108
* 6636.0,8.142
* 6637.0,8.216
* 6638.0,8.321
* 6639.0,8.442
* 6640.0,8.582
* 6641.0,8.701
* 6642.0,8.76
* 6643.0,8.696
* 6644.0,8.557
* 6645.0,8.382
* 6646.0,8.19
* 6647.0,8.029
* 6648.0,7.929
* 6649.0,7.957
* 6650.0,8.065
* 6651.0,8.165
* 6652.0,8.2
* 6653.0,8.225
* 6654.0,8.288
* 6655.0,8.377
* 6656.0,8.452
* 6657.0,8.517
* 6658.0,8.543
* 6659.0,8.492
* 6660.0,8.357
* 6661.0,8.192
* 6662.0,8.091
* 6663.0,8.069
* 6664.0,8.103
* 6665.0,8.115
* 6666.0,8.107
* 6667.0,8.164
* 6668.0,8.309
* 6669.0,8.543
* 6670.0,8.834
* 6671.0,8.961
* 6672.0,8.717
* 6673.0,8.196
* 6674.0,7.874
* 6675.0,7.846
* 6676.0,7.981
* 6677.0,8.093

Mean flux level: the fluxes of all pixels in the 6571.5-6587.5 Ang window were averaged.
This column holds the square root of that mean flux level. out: 3.02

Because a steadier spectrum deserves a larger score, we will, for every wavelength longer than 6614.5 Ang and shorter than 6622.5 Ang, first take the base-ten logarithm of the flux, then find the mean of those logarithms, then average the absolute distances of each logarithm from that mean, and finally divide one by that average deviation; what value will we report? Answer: 315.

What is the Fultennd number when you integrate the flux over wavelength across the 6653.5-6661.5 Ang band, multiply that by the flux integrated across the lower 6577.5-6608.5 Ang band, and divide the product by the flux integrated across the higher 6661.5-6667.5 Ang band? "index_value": 377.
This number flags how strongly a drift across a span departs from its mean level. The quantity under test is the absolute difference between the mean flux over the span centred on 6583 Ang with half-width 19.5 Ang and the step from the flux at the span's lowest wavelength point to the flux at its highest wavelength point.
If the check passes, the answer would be 9.9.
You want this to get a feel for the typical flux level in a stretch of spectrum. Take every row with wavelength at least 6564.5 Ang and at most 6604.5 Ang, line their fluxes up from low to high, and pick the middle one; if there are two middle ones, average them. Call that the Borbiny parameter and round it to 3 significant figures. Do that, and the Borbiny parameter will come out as 8.84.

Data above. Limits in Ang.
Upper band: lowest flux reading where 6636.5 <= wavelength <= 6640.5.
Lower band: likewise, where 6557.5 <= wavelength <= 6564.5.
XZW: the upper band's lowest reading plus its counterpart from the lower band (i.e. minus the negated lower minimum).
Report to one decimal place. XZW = 17.0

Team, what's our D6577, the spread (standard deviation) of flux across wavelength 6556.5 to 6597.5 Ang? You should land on 0.47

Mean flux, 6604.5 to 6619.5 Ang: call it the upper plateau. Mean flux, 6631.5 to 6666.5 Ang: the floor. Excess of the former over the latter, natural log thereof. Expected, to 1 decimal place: -1.5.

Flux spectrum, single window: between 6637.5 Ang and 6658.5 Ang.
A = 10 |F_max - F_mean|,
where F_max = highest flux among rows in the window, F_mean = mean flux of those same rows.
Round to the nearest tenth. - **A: 4.1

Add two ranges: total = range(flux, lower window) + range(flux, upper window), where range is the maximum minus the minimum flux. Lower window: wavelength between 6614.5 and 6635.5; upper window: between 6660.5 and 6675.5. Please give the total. 2.3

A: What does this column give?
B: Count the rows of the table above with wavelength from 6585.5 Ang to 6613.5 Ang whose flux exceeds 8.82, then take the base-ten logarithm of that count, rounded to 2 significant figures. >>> 0.85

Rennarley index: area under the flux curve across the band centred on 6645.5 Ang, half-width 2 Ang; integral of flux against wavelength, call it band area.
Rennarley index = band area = 33.2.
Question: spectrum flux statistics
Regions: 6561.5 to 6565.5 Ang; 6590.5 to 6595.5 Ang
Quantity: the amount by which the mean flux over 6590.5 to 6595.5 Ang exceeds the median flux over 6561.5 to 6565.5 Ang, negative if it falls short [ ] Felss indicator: -0.2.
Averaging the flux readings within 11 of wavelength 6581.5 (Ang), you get 9.15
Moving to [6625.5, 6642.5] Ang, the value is 8.30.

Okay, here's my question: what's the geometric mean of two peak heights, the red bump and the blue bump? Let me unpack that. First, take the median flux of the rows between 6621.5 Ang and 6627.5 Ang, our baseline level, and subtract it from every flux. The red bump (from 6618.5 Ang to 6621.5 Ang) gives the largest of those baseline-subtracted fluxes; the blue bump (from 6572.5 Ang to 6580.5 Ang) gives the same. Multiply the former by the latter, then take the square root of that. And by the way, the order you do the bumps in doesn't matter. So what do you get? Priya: 0.343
